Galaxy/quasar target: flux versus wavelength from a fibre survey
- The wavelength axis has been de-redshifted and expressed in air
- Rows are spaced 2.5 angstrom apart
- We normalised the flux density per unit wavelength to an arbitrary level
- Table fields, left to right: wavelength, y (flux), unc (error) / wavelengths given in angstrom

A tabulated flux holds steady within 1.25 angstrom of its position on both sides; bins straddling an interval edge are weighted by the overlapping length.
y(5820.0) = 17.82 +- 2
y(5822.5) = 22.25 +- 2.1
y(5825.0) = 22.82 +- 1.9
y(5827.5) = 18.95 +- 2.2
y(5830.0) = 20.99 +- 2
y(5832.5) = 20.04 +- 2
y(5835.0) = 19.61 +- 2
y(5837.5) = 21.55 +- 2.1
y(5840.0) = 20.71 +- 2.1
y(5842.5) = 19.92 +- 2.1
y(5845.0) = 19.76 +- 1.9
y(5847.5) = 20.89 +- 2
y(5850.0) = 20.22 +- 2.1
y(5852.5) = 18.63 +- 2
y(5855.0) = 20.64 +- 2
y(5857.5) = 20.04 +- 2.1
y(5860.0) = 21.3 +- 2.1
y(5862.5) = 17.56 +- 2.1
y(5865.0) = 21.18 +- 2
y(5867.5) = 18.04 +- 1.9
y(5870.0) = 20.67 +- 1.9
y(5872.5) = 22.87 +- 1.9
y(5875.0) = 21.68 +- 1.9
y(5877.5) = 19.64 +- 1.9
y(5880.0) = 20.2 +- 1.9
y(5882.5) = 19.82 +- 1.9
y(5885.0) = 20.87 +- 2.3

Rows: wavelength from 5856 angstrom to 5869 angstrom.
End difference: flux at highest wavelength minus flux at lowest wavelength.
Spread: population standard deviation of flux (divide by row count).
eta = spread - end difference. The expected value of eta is 3.6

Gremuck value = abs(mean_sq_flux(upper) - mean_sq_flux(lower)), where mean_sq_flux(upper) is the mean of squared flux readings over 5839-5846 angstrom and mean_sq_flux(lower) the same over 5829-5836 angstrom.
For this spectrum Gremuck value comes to 4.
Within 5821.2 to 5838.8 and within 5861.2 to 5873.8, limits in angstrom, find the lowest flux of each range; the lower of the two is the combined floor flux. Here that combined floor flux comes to 17.56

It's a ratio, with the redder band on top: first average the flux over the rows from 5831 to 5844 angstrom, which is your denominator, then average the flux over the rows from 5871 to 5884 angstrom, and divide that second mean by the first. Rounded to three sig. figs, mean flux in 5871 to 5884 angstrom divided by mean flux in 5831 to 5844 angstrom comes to 1.02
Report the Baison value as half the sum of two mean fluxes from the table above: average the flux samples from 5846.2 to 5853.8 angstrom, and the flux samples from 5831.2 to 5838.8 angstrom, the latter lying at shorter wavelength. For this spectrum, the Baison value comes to 20.2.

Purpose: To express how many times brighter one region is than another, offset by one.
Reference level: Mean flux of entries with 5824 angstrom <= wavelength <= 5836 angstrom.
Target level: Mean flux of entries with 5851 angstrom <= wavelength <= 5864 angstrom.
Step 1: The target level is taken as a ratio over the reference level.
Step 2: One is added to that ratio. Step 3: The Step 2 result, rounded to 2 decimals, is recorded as 1.96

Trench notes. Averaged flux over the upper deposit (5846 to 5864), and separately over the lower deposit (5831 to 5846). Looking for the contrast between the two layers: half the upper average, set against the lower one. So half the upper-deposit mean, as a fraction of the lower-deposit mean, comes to 0.491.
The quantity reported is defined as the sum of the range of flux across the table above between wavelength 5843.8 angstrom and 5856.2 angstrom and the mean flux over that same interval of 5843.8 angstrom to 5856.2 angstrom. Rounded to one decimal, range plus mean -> 22.3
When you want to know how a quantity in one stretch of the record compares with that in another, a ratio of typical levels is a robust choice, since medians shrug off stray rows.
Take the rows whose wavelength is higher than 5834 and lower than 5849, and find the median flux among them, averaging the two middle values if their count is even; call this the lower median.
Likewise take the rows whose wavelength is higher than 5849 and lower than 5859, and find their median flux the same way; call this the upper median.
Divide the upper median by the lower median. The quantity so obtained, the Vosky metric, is 0.99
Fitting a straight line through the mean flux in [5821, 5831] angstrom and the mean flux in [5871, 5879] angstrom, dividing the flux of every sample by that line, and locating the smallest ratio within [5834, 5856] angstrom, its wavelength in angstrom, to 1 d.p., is 5852.5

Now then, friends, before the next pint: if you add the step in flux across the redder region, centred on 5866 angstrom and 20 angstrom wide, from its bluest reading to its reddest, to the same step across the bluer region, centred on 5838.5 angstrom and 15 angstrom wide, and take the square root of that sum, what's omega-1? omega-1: 1.17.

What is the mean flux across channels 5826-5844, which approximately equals 20.3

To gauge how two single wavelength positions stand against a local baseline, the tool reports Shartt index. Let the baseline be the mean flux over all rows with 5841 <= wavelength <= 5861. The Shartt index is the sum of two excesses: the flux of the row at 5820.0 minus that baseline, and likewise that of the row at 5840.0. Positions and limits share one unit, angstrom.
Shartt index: -1.8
